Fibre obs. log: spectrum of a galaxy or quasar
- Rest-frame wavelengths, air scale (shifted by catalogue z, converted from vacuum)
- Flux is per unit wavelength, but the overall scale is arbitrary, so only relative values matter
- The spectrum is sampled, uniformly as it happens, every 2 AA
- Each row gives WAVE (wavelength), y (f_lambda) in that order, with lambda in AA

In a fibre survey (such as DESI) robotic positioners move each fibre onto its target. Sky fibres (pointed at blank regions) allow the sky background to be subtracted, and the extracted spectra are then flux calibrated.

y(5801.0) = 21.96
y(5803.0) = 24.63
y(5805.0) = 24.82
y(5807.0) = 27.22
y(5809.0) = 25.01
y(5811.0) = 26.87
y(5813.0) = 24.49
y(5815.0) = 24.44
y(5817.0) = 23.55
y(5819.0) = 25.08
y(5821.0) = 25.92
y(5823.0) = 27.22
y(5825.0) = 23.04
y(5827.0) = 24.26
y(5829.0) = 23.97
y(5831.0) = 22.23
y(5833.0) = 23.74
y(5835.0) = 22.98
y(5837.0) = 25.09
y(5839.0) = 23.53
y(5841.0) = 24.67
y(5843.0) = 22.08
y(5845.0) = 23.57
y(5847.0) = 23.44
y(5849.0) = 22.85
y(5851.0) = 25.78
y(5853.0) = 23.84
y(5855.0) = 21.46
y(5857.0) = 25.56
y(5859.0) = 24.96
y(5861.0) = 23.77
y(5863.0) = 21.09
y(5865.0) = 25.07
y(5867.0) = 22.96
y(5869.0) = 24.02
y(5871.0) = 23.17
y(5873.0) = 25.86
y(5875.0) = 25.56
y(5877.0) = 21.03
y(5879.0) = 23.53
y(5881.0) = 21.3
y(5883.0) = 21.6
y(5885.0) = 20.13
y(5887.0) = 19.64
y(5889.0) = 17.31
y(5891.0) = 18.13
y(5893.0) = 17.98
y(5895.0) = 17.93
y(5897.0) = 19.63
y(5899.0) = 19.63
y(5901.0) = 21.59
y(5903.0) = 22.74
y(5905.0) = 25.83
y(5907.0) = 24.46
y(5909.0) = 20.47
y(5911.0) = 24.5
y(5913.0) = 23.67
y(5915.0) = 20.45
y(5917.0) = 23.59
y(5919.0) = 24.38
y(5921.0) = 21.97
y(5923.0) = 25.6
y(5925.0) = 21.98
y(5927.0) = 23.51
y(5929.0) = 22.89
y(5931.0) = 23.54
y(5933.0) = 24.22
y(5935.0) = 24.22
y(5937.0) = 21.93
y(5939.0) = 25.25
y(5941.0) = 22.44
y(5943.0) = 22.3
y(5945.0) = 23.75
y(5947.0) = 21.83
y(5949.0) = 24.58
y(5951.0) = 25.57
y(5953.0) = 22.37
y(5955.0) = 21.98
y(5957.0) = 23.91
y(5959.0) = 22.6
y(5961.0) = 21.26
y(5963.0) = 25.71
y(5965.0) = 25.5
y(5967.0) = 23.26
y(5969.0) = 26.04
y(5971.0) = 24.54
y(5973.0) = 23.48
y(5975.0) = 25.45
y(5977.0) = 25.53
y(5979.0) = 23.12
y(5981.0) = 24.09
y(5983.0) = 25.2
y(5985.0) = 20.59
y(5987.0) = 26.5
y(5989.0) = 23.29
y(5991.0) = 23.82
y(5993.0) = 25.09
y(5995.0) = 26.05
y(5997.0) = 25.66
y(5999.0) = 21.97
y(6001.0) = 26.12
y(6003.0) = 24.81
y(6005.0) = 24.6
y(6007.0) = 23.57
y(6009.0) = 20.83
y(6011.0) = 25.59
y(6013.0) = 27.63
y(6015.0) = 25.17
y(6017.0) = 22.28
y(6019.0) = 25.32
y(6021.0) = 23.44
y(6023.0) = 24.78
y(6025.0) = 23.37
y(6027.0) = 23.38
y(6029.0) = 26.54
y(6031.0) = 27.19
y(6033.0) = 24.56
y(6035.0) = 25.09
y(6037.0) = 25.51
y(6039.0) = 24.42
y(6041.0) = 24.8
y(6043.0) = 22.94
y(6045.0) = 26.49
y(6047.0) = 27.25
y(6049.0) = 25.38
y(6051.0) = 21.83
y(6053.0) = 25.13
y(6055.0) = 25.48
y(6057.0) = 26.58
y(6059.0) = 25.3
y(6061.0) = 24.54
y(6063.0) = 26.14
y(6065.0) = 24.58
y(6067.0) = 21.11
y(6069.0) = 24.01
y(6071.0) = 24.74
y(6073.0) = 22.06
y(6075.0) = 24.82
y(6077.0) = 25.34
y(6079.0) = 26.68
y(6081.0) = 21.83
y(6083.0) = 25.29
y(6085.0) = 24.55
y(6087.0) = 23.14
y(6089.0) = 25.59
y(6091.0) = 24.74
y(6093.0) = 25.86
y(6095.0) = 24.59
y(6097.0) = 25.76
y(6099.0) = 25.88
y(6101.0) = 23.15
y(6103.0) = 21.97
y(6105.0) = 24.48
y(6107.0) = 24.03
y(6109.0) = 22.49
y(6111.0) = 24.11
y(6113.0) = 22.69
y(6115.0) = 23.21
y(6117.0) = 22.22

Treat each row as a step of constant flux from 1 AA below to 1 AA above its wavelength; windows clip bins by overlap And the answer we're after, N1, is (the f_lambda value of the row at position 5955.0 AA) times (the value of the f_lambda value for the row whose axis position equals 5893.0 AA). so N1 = 395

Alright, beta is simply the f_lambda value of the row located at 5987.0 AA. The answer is 26.5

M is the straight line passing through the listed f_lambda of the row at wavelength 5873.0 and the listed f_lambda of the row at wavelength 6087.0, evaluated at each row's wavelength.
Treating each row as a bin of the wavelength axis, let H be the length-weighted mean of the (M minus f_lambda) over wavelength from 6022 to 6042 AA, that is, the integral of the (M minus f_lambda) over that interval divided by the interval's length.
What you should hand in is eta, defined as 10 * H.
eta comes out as -11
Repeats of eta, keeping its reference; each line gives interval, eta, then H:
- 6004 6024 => -3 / -0.3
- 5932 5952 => 14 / 1.4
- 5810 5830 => 16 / 1.6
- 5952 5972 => 10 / 1.0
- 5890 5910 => 47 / 4.7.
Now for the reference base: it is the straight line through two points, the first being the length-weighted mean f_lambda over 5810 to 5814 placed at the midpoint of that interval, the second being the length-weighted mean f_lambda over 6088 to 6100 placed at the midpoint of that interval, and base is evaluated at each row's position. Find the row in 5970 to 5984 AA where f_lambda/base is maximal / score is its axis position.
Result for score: 5977.0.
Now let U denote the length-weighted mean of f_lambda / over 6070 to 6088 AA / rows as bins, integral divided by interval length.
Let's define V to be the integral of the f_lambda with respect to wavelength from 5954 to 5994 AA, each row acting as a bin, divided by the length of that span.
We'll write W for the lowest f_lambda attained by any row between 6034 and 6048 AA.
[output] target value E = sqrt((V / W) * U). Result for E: 5.04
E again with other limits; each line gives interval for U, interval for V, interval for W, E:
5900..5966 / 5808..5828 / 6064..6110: 5.26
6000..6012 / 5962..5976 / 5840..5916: 5.90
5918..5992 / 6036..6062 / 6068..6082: 5.22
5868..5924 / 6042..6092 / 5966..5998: 5.13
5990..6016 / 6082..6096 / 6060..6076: 5.39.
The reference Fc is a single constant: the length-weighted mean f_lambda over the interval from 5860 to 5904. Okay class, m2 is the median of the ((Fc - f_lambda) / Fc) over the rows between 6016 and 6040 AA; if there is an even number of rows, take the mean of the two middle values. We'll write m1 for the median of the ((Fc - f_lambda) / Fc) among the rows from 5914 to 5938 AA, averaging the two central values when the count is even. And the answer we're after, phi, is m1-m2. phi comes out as 0.05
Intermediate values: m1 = -0.093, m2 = -0.146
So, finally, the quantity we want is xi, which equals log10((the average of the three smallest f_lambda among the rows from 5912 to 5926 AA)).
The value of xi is 1.33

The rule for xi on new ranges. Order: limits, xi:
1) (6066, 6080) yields 1.35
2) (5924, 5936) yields 1.36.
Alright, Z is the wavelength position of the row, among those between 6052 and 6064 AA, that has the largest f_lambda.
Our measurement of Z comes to 6057.0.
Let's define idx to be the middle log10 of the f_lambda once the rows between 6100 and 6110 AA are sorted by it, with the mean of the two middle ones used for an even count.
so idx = 1.365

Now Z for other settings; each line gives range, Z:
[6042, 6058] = 6047.0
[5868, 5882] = 5873.0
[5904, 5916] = 5905.0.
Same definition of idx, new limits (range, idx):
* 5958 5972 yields 1.390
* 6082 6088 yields 1.390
